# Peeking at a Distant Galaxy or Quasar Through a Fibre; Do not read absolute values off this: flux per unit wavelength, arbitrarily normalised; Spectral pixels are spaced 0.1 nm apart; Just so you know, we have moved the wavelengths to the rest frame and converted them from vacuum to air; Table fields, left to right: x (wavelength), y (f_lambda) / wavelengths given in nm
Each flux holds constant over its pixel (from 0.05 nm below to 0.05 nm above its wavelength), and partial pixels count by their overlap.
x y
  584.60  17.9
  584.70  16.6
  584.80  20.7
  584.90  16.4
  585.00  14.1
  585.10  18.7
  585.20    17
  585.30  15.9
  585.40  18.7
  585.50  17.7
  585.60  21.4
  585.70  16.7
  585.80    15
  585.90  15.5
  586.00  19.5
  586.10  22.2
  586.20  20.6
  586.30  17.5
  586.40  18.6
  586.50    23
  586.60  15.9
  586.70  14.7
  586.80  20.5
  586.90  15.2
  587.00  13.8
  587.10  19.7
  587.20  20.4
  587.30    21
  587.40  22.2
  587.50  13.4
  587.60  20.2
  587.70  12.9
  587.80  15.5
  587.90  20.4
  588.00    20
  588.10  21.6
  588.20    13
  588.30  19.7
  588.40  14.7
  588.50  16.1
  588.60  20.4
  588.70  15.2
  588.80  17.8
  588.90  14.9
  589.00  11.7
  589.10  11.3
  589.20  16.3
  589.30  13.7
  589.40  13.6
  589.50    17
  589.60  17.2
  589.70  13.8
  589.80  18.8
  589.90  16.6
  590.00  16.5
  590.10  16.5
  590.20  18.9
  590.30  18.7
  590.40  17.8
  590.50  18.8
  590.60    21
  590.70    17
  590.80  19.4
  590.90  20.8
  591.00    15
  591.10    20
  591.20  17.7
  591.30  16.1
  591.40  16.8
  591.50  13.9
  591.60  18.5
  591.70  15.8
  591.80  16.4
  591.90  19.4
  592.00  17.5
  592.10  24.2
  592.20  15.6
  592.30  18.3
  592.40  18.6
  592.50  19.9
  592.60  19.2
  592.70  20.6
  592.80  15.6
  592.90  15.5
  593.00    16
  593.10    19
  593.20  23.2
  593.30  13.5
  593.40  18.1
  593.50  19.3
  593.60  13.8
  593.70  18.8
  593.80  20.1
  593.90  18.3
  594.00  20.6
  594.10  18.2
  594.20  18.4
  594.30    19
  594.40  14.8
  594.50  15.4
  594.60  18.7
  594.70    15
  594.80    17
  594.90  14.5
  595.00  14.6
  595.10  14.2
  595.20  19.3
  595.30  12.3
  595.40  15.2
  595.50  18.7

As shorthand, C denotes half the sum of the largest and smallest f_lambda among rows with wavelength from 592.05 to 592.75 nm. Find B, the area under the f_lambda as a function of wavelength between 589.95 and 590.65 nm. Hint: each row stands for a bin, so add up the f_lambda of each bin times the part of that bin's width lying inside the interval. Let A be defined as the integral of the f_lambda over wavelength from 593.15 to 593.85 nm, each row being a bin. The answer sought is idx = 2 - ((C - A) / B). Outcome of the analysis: 1.44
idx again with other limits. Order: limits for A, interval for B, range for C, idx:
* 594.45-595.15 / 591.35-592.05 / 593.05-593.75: 1.37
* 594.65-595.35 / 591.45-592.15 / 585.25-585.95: 1.40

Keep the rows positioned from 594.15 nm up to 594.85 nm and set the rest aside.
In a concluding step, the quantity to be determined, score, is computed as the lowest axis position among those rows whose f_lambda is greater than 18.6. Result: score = 594.30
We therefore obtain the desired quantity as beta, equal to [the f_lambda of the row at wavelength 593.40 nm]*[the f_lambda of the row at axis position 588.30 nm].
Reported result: 357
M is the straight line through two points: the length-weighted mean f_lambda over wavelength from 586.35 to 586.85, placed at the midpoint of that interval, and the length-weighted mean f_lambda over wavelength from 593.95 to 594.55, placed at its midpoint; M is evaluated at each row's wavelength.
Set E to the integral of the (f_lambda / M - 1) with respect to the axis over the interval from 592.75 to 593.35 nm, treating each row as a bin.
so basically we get -0.024 nm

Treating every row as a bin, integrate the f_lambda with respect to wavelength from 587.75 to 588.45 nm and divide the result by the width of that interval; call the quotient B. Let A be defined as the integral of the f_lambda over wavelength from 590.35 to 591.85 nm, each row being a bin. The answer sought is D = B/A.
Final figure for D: 0.7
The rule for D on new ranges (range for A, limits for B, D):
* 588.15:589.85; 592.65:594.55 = 0.7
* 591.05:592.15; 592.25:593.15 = 0.9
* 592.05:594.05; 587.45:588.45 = 0.5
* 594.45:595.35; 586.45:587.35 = 1.3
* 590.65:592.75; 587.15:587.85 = 0.5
